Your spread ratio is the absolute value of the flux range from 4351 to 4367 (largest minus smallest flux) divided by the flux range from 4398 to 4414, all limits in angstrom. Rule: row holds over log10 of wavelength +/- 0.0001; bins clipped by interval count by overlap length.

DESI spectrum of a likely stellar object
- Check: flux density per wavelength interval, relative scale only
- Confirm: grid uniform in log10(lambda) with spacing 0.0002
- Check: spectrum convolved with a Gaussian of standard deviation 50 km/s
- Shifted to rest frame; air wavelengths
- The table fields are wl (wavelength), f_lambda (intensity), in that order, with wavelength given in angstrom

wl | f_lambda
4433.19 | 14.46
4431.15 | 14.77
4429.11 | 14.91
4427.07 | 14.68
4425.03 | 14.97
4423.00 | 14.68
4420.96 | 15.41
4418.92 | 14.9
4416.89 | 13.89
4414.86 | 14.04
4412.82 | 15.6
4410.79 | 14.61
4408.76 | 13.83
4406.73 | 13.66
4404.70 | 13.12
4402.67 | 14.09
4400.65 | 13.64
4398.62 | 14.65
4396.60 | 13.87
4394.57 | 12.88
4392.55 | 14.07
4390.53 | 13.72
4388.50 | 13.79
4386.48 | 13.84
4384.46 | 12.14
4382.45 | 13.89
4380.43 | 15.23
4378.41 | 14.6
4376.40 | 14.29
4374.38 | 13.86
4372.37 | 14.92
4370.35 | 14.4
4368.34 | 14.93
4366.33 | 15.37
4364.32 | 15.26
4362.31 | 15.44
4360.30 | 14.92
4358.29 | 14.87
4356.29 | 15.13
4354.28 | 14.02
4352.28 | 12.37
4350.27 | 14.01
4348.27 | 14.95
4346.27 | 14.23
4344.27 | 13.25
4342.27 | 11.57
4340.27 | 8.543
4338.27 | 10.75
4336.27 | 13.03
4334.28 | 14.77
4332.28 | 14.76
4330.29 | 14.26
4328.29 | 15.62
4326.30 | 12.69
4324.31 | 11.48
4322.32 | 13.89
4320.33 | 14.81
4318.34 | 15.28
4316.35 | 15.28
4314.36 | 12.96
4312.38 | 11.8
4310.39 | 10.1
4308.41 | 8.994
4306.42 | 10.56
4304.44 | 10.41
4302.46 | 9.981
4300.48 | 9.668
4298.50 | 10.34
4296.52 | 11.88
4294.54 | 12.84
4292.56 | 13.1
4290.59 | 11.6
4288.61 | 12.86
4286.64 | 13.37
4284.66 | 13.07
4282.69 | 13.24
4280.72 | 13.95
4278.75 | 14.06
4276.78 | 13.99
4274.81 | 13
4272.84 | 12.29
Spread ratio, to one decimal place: 1.2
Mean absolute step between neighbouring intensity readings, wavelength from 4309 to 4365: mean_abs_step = 1.3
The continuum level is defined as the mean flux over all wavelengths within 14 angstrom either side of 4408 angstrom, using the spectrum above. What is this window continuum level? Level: 14.2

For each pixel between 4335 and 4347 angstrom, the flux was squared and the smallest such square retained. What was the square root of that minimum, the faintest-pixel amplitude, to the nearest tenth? 8.5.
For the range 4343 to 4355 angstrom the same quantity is 12.4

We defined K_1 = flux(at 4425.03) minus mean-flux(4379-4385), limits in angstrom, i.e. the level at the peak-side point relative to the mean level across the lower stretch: 1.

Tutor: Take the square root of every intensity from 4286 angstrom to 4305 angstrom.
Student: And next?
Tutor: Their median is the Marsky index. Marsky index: 3.43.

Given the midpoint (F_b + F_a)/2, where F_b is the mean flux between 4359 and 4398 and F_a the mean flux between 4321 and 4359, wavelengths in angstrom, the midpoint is 13.8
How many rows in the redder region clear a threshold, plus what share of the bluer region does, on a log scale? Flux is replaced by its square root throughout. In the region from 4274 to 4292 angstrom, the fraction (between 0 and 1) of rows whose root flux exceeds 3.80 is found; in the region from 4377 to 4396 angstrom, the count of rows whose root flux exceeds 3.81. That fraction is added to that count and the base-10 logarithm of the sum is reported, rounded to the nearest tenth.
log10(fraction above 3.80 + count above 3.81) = 0.3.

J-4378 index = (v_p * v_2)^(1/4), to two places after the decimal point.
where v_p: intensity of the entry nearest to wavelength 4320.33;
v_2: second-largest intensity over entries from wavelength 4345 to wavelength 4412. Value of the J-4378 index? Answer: 3.88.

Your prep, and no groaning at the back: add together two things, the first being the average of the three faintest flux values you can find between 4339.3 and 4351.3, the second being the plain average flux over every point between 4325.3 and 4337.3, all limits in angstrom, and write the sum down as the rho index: 25.3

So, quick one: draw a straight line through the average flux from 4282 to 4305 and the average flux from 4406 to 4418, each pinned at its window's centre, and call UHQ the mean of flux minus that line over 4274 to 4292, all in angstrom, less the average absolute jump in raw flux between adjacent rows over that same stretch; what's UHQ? 1.1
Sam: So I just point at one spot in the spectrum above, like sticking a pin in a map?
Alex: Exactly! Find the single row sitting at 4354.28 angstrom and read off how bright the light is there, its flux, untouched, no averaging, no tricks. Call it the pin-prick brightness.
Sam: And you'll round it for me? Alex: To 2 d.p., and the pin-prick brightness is 14.02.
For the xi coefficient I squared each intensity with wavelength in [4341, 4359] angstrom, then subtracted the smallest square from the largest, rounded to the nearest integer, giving 95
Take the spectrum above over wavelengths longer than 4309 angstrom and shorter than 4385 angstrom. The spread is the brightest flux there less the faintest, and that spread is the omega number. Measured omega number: 7.1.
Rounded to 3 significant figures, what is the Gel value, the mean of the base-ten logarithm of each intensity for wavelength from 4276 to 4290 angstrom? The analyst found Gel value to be 1.13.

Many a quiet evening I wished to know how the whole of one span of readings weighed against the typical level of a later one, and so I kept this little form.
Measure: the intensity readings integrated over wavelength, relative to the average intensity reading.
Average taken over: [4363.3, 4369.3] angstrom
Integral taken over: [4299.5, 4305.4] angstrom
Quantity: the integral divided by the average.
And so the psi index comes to 3.9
